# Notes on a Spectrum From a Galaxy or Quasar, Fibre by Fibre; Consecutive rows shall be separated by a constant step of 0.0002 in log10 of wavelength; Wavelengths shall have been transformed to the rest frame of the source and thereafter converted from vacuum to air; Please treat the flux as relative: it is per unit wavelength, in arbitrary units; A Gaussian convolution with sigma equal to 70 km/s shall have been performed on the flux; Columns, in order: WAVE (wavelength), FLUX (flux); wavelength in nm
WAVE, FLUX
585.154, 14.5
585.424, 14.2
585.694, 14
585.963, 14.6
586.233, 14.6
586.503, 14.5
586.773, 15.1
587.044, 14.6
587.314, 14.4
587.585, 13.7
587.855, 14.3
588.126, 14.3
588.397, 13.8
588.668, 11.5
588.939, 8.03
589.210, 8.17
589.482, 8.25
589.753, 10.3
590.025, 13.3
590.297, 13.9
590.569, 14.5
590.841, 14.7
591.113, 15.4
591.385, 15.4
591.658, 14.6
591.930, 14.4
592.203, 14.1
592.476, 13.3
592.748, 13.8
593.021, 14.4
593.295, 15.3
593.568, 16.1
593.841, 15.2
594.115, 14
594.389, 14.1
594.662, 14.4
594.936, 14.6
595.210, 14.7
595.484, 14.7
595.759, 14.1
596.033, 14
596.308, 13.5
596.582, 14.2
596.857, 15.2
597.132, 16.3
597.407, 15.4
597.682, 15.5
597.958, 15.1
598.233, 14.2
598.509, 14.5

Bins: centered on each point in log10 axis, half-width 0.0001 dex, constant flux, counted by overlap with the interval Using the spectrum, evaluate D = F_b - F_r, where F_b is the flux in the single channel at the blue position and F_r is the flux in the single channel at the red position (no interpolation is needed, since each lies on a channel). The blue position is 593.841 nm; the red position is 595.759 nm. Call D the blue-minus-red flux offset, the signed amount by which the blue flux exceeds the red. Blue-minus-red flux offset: 1.1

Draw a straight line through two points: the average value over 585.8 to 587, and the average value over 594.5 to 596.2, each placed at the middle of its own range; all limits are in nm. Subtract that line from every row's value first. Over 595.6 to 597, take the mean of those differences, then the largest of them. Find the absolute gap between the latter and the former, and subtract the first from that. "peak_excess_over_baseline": 1.2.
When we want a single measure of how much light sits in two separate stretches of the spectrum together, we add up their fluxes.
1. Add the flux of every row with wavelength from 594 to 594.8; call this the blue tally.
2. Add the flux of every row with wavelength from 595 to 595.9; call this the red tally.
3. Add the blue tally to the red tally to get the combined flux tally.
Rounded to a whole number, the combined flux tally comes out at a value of 86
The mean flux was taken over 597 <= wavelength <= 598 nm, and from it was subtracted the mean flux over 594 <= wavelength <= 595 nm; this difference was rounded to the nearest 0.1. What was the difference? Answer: 1.3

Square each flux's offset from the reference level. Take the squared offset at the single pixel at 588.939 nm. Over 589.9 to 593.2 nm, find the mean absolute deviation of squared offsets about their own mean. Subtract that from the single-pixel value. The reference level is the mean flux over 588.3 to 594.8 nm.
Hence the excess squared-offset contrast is 28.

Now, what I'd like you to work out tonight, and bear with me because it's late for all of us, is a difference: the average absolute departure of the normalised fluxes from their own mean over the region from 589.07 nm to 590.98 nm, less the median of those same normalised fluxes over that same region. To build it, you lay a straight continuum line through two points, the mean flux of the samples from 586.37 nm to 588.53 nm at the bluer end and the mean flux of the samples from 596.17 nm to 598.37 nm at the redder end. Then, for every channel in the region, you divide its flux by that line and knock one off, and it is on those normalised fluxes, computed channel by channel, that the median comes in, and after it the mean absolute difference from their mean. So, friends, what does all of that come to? 0.26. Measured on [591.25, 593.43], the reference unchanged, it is 0.05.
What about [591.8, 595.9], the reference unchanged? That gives 0.05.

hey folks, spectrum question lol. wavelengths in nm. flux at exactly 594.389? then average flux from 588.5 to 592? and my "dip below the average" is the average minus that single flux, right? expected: -1.6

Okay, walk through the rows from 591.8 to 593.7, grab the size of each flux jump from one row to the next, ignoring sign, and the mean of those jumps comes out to 0.65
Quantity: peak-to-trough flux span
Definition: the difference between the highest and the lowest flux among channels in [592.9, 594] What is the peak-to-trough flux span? 1.7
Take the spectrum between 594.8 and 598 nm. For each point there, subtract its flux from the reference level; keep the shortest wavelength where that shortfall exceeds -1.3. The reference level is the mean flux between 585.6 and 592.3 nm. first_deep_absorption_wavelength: 594.936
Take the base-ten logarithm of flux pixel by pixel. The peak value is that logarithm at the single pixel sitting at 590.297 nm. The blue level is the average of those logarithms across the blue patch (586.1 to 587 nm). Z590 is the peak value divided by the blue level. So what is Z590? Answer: 0.98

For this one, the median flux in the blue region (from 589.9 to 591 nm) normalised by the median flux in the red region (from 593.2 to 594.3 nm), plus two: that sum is 2.93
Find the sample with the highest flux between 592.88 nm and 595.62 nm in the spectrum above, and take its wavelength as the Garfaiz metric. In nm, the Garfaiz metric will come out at 593.568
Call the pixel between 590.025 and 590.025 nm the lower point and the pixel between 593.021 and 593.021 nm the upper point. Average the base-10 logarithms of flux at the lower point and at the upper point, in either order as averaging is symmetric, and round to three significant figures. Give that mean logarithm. 1.14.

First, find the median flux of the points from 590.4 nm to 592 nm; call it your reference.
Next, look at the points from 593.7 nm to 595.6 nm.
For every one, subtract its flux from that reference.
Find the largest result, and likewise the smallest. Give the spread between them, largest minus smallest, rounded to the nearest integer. 1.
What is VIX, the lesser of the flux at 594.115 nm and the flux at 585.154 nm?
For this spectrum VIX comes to 14.0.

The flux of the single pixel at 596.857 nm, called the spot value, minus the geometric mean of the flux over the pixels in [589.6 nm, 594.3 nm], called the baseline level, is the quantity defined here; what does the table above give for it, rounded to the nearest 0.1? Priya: 1.0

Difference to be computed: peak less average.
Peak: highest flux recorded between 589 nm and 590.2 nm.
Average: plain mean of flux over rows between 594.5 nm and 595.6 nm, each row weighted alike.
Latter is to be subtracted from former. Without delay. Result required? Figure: -1.3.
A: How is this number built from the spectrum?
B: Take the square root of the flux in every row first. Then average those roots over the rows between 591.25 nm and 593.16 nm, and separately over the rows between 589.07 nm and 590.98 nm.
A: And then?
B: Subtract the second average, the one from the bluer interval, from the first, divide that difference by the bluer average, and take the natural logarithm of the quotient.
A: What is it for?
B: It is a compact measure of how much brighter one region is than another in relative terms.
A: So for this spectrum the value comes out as -2.26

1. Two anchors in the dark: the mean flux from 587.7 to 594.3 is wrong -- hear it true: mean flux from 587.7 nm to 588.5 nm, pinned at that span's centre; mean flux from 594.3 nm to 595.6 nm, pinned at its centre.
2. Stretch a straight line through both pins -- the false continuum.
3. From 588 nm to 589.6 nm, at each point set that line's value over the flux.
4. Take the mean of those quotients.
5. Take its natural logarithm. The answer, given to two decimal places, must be 0.34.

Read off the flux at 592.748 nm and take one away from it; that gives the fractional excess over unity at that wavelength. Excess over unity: 12.8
